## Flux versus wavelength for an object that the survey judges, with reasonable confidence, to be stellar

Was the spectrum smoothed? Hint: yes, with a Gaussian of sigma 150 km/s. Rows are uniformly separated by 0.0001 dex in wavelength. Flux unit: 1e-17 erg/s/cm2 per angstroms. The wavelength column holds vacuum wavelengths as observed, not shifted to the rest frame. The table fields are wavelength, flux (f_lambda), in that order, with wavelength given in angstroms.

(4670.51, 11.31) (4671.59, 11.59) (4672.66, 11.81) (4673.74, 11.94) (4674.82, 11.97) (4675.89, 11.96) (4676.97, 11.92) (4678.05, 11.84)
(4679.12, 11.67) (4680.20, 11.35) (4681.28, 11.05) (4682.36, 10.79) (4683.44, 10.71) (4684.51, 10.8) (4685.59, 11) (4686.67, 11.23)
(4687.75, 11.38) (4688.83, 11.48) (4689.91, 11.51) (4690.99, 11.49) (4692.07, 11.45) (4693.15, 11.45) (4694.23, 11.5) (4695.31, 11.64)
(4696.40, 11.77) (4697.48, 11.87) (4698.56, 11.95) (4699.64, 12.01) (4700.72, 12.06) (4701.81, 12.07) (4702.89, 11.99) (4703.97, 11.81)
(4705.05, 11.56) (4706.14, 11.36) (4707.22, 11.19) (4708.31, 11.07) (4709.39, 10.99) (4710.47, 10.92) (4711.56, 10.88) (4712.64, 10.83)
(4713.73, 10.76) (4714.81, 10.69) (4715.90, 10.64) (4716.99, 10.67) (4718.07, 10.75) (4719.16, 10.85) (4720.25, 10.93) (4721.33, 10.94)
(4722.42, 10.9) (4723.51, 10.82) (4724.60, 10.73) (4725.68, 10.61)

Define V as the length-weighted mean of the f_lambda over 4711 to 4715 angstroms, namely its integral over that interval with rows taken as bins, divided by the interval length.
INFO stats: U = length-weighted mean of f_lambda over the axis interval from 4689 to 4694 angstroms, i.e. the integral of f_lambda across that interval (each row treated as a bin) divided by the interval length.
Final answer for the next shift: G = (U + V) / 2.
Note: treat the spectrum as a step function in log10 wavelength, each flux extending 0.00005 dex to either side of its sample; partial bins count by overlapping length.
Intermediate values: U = 11.5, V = 10.8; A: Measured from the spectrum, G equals 11.1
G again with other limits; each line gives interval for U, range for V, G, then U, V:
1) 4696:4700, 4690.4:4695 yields 11.7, 11.9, 11.5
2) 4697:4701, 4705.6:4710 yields 11.6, 12.0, 11.2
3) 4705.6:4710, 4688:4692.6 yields 11.3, 11.2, 11.5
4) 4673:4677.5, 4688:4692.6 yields 11.7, 11.9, 11.5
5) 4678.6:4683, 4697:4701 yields 11.6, 11.2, 12.0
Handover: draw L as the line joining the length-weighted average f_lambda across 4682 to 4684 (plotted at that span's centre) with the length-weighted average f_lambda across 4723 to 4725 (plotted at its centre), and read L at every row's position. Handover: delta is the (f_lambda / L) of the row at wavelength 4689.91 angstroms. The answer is 1.07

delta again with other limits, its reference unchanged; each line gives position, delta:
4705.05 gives 1.07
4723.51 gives 1.01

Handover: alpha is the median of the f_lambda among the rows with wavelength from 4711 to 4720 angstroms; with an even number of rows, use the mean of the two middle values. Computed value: 10.8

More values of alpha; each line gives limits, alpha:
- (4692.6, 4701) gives 11.8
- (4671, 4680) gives 11.9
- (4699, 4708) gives 11.9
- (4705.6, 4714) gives 11.0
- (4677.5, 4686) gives 11.0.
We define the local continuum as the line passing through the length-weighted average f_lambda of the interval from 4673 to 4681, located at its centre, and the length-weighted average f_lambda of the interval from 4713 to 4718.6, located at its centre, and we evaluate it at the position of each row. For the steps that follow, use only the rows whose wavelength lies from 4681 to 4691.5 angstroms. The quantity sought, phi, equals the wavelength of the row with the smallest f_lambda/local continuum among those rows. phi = 4683.44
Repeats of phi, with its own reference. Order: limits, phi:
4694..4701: 4694.23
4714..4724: 4715.90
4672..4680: 4672.66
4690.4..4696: 4692.07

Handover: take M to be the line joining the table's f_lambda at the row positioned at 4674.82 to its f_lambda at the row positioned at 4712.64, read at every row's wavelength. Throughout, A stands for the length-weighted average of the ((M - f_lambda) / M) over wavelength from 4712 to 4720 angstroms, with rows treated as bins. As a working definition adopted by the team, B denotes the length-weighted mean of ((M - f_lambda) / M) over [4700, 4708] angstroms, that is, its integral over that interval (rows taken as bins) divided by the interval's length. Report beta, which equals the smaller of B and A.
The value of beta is -0.055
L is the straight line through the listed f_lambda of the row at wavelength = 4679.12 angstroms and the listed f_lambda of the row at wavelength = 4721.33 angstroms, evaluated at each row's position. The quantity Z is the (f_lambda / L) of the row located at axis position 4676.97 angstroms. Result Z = 1.02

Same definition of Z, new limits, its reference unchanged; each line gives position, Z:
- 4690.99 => 1.00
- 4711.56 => 0.98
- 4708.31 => 0.99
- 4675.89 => 1.02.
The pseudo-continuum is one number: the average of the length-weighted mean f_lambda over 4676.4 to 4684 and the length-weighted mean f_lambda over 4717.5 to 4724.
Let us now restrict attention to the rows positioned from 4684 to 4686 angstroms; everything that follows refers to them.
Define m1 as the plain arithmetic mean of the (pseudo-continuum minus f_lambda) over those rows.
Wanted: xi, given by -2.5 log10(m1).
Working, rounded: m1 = 0.20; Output 1.74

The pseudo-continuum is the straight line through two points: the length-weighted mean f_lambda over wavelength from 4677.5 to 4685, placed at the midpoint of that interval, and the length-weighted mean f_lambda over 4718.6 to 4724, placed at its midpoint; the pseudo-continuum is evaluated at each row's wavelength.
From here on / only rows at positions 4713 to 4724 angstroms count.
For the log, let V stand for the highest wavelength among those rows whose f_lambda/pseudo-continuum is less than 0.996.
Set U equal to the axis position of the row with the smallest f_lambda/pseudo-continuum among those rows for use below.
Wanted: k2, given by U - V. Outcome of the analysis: -3.3 angstroms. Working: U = 4715.90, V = 4719.16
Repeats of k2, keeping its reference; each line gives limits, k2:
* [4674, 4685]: -1.1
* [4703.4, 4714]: 0.0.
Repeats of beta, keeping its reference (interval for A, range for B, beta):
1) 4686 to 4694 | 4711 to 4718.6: 0.002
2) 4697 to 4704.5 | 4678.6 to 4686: -0.070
